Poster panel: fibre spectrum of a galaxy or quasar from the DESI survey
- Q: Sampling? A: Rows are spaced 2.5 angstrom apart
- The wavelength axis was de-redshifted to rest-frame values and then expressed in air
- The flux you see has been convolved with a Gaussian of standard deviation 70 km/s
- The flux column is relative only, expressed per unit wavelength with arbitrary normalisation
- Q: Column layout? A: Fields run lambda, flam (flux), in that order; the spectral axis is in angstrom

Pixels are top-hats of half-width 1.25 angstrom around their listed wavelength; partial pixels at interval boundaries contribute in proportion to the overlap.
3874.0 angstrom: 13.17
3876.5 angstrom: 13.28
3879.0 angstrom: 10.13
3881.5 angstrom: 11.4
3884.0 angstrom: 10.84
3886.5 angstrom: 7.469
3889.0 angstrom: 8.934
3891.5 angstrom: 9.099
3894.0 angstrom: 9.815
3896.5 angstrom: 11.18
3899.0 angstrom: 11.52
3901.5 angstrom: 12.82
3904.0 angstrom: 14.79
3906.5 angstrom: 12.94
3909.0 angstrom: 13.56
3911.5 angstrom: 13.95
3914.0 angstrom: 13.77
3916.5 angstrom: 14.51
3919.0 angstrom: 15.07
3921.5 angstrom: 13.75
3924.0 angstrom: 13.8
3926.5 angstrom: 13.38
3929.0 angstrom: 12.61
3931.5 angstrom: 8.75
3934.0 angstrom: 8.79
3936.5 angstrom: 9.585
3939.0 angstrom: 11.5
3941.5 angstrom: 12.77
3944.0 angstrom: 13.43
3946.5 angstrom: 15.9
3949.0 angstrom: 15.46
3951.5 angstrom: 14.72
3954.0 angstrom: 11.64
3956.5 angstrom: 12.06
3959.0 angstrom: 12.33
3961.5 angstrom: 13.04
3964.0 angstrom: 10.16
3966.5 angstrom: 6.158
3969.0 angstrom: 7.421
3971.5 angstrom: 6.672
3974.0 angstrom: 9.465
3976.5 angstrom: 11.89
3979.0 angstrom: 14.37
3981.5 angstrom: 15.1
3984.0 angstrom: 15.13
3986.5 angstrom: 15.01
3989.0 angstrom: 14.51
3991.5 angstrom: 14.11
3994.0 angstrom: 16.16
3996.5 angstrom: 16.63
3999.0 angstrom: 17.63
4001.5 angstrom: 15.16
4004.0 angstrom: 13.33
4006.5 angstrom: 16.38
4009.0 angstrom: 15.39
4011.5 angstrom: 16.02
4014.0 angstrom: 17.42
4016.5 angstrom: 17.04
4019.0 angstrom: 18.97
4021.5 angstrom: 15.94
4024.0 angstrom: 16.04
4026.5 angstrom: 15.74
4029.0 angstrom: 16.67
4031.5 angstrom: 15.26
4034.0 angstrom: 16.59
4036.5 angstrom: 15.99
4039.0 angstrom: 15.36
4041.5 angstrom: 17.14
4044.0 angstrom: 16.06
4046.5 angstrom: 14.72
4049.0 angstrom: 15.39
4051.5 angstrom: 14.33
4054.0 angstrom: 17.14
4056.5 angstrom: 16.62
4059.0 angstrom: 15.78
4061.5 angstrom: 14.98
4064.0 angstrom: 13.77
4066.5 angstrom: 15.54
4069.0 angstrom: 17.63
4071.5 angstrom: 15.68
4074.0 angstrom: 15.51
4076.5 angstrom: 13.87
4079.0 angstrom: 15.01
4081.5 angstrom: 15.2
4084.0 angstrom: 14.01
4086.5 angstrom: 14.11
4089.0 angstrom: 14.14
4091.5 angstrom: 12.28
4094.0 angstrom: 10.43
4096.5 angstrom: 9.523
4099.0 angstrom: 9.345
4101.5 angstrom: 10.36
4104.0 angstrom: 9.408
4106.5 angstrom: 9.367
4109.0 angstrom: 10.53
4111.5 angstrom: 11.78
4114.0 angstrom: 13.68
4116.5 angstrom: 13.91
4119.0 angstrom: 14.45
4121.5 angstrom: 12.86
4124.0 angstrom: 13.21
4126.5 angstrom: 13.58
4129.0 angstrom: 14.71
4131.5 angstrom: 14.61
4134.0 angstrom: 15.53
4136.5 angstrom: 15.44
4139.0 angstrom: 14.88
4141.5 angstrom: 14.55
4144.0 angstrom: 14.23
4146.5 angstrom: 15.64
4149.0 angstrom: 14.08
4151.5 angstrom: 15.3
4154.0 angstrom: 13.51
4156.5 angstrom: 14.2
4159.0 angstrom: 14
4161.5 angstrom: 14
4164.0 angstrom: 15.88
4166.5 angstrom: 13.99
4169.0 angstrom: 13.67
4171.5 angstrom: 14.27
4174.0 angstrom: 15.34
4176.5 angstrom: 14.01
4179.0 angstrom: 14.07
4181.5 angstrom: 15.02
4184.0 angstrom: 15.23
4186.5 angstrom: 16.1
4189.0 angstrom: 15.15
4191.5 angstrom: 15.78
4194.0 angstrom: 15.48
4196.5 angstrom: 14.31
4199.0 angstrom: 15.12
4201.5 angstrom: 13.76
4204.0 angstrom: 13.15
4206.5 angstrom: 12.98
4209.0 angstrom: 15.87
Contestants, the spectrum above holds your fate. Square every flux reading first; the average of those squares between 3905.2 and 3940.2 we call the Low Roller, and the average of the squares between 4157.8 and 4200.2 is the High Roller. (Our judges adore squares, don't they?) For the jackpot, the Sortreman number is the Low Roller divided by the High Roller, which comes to 0.74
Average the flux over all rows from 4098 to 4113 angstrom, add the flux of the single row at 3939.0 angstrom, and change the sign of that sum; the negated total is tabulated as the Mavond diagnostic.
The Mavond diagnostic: -22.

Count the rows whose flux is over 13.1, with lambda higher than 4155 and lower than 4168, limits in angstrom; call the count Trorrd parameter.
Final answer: 5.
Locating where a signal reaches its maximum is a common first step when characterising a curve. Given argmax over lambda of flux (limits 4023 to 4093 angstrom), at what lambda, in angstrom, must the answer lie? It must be 4069.0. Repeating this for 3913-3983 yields 3946.5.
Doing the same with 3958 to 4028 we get 4019.0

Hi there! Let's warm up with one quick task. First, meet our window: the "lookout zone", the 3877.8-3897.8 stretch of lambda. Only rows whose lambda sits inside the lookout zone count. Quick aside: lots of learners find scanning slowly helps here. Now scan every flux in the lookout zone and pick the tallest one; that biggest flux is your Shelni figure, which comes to 11.4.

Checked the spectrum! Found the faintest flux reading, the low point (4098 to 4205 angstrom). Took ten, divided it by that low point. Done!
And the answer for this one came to 1.07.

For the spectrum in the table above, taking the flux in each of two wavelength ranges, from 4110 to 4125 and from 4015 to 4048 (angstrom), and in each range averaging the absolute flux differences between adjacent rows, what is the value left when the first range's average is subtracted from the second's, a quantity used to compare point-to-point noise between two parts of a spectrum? 0.28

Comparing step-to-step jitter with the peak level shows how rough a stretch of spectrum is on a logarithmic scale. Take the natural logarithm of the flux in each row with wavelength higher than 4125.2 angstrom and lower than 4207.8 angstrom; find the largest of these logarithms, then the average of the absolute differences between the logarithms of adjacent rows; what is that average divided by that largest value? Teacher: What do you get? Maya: 0.020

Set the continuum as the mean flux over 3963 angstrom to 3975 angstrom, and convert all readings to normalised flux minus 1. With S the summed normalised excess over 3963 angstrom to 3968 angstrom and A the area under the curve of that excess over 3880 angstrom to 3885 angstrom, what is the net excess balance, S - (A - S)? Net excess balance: -1.9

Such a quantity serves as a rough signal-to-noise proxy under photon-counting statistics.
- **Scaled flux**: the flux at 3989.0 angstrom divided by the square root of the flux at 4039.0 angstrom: 3.7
